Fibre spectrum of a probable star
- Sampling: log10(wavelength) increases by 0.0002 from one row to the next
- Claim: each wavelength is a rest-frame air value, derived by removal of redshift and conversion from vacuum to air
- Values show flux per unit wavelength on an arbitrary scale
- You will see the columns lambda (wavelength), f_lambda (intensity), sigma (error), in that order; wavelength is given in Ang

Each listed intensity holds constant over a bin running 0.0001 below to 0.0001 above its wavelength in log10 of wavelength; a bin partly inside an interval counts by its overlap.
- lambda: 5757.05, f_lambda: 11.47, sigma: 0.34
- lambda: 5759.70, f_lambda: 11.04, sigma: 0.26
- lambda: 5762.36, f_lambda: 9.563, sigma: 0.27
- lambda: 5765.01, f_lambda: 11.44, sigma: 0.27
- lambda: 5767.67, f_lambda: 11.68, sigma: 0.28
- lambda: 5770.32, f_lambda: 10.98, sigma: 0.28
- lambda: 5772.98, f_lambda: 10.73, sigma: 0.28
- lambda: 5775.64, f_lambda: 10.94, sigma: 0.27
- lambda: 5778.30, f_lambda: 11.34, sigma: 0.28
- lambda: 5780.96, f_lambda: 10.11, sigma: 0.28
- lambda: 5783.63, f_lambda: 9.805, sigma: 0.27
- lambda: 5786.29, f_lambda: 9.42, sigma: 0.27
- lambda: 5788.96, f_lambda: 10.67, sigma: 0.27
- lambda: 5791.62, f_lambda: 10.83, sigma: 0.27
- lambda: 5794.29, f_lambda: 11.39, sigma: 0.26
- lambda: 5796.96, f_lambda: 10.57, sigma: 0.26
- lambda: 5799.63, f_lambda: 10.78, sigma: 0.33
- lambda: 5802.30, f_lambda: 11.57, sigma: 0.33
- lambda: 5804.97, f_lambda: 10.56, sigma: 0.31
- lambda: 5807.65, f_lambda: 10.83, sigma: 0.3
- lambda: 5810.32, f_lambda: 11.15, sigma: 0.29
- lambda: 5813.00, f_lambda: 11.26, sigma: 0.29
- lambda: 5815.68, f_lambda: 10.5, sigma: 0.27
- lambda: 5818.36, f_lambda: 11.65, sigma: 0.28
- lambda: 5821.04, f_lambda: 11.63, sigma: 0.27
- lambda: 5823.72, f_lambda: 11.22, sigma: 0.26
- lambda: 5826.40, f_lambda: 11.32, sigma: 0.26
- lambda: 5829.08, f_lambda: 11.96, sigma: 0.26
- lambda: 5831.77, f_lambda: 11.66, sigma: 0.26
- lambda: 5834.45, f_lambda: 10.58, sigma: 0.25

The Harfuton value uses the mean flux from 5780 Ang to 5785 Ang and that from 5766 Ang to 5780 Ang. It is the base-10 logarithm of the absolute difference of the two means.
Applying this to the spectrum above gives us 0.07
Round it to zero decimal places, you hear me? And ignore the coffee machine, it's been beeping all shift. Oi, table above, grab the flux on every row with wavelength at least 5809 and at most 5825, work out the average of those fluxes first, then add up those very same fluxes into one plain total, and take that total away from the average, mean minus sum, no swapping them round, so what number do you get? -56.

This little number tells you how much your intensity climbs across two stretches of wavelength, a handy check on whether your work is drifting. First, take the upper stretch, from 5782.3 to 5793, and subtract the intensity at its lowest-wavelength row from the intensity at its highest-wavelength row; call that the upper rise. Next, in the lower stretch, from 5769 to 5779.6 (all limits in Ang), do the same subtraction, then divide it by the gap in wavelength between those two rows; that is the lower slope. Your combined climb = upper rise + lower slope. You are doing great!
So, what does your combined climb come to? 1.1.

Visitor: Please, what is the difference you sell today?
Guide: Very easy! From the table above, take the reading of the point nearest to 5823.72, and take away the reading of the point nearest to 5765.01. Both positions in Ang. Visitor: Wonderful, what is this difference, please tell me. -0.22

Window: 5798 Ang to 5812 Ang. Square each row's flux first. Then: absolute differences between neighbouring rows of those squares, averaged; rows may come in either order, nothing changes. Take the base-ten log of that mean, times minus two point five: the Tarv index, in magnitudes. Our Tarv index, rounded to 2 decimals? -2.80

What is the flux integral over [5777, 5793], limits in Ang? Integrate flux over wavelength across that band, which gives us 166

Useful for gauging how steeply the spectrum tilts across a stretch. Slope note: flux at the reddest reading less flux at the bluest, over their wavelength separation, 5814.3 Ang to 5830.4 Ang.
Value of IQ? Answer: 0.109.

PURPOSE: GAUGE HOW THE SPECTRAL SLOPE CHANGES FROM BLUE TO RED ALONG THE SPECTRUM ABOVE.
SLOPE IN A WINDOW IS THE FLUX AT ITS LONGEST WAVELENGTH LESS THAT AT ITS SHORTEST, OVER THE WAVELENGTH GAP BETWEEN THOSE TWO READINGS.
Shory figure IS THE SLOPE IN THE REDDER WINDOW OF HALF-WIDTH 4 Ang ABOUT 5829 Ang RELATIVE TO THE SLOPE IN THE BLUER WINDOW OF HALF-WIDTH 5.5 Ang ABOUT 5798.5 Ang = 2.8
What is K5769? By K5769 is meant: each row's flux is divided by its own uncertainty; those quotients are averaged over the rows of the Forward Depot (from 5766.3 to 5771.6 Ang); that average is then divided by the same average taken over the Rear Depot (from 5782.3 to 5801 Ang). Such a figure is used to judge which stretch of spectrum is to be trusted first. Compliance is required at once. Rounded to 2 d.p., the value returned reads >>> 1.06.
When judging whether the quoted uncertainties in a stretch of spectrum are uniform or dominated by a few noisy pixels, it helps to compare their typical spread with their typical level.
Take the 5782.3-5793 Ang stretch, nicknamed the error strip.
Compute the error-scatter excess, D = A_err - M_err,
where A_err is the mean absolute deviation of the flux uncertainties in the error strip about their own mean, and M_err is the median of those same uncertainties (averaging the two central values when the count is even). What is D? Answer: -0.270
